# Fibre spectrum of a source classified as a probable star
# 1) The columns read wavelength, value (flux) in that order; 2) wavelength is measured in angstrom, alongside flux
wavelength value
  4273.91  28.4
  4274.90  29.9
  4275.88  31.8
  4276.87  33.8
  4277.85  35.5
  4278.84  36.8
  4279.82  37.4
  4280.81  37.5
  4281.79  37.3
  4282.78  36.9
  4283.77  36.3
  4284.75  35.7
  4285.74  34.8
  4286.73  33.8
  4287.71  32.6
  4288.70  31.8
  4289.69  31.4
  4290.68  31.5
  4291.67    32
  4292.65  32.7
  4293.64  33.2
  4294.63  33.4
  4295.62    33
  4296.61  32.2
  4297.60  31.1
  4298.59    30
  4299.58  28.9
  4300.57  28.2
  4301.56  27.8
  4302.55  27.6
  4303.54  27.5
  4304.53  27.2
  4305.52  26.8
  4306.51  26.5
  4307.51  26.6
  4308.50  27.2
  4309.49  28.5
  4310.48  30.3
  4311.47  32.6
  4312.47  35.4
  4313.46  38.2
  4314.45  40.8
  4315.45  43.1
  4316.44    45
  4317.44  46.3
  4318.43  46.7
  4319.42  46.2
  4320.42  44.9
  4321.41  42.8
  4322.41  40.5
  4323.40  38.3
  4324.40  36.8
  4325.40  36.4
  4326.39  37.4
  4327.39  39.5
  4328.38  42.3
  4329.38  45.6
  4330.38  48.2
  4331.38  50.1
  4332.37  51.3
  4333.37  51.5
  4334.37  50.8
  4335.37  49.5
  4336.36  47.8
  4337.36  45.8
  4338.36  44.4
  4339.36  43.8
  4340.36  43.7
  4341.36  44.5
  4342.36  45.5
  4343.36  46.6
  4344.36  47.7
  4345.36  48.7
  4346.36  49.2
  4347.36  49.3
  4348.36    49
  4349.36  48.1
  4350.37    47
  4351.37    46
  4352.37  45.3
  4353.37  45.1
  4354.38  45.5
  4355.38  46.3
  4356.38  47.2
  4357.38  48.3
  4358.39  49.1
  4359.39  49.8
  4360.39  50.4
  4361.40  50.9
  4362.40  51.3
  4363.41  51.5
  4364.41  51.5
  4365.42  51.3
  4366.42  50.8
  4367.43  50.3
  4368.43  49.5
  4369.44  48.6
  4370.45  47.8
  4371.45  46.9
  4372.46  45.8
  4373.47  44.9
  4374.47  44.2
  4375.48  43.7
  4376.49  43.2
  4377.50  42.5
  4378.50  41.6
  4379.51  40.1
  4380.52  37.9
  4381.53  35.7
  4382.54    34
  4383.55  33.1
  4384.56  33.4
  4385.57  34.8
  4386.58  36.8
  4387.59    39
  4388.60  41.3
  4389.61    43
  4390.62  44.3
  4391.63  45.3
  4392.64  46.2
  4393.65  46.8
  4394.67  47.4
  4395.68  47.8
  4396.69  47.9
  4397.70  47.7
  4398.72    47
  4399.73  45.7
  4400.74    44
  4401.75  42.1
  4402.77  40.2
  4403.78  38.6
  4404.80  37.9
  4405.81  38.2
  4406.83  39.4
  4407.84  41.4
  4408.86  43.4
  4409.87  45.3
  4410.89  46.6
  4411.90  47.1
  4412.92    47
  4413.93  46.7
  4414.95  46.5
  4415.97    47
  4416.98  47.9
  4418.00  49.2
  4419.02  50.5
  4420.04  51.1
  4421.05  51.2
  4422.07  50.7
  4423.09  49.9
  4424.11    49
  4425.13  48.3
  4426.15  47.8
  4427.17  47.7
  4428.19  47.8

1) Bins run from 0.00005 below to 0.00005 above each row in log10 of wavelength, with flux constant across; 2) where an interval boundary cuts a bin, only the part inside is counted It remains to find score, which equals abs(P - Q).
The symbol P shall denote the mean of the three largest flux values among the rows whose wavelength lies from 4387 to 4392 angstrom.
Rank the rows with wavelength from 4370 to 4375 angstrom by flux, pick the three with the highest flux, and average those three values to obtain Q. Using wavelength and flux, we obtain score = 2.6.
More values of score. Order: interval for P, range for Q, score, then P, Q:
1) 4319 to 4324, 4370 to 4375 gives 2.2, 45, 46.8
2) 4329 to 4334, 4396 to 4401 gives 3.4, 51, 47.5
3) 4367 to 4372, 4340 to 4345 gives 2.9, 49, 46.6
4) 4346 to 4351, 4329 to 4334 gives 1.8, 49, 51.0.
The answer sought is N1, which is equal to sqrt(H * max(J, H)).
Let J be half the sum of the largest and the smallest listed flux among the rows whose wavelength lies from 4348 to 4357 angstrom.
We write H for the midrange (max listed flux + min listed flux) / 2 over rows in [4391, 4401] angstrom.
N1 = 46.5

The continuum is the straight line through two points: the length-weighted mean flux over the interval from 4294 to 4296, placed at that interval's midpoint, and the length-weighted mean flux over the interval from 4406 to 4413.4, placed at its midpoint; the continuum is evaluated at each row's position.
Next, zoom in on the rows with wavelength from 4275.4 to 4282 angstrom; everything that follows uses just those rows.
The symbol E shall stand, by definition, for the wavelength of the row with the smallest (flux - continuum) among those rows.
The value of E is 4275.88 angstrom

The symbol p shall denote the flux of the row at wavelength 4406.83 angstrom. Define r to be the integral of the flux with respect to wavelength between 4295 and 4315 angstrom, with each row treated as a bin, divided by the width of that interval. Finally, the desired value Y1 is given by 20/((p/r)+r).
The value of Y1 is 0.63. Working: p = 39.4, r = 30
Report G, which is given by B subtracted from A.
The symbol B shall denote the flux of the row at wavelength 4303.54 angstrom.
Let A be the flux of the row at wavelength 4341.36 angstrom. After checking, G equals 17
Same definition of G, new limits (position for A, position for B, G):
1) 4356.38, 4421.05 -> -4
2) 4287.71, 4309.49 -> 4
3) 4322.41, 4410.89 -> -6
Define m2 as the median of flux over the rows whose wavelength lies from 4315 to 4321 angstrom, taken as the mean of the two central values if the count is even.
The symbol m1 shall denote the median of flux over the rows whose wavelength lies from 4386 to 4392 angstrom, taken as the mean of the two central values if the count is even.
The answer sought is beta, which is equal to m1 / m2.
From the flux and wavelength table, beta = 0.92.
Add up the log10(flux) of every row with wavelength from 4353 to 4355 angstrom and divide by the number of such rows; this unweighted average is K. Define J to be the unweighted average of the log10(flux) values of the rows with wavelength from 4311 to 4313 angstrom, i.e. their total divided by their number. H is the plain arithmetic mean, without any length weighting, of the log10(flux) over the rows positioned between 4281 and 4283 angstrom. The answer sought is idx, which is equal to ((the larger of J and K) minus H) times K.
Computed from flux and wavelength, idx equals 0.1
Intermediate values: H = 1.57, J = 1.53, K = 1.66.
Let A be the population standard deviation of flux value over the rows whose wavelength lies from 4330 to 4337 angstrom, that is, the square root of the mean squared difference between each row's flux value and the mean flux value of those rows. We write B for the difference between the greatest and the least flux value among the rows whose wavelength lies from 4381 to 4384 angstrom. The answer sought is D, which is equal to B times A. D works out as 3.5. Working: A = 1.4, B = 2.6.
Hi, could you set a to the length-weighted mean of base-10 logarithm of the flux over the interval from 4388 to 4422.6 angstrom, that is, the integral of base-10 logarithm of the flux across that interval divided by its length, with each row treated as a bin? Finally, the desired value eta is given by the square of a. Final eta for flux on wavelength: 2.74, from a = 1.66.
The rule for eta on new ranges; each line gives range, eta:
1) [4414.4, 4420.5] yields 2.84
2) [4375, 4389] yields 2.50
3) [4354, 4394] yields 2.71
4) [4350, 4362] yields 2.82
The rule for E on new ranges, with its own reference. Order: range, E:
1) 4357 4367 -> 4357.38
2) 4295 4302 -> 4301.56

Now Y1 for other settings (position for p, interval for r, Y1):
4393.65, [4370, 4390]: 0.48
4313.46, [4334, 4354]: 0.42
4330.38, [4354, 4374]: 0.40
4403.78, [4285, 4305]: 0.62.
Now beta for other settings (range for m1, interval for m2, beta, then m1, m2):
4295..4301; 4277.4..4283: 0.82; 31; 37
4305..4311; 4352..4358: 0.59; 27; 46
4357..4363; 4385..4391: 1.25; 50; 40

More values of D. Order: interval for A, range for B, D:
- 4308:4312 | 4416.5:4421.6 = 6.7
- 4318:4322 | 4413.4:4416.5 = 0.8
